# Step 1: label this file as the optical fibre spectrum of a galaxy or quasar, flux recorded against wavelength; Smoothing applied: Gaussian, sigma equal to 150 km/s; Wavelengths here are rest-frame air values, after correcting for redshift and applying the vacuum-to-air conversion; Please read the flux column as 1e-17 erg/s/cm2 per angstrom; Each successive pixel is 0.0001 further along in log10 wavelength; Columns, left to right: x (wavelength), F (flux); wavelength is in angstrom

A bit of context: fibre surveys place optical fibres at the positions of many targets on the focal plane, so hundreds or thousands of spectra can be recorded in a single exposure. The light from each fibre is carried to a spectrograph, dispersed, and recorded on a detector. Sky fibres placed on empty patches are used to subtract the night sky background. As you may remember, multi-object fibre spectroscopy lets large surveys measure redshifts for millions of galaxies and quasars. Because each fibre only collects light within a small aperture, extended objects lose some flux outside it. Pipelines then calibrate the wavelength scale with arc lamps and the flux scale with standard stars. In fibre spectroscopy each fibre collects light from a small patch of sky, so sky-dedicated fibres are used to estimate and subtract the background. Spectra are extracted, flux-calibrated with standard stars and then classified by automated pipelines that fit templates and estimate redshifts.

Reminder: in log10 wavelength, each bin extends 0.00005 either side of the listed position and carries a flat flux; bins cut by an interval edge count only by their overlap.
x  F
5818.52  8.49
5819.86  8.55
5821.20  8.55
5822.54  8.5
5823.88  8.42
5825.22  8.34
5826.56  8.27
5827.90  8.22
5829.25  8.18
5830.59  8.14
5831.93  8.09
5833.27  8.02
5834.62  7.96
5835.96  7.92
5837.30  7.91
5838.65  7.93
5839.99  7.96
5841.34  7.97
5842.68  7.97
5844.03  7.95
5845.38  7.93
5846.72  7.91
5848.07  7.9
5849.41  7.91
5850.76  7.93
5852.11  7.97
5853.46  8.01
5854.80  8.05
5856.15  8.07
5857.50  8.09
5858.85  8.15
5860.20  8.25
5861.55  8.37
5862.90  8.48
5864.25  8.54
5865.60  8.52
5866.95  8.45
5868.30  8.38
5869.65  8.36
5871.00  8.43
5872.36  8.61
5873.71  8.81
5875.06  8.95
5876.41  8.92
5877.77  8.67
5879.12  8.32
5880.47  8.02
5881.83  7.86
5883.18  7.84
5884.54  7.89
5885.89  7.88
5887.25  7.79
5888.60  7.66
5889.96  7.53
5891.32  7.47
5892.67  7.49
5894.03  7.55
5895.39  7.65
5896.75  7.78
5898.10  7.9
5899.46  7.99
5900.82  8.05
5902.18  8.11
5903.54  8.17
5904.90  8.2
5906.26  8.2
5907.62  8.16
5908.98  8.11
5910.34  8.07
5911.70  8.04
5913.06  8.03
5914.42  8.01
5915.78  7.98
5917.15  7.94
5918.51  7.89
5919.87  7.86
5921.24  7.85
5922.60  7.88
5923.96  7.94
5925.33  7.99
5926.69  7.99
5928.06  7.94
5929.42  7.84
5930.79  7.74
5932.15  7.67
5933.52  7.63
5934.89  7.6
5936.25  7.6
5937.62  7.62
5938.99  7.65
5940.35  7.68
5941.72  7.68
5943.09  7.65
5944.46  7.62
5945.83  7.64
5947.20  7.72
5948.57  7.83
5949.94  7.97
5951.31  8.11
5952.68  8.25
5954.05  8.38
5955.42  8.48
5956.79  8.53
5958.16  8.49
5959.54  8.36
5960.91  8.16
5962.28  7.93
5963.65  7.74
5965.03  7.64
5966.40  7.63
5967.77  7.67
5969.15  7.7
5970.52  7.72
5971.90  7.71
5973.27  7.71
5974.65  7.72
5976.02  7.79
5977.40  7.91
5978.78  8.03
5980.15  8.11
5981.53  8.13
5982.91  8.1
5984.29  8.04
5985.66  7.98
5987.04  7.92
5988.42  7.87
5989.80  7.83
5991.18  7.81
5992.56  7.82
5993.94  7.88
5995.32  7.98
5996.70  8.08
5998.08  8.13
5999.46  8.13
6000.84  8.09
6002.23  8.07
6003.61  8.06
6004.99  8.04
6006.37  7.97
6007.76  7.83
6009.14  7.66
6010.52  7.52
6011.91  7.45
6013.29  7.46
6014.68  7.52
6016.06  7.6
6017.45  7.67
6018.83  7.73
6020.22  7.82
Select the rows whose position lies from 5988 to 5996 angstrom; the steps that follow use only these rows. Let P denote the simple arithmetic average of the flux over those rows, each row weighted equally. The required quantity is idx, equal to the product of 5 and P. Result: 39.3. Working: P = 7.9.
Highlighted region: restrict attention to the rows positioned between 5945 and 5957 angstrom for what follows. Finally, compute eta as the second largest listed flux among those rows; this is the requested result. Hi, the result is 8.48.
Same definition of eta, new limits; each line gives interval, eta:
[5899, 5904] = 8.11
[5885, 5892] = 7.79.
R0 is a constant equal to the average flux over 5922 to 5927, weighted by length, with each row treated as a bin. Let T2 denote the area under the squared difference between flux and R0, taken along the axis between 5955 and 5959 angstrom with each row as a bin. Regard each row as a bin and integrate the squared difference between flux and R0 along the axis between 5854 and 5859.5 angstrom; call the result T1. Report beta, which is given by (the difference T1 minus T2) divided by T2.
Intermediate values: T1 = 0.11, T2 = 1.2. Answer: -0.91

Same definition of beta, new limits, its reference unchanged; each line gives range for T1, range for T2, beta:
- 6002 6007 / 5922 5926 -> 3.51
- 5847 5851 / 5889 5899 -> -0.99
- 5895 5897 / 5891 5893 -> -0.72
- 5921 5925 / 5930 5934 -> -0.94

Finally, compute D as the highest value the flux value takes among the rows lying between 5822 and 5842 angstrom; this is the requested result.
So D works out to 8.5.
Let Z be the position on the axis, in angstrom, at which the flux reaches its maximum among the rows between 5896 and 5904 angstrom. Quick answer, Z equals 5903.54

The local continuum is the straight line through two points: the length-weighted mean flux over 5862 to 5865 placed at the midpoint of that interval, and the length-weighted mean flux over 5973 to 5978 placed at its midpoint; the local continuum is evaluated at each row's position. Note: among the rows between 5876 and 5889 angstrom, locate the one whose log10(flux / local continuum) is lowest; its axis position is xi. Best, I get 5888.60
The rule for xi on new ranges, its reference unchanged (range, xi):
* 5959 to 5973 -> 5966.40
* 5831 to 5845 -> 5837.30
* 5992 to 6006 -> 5992.56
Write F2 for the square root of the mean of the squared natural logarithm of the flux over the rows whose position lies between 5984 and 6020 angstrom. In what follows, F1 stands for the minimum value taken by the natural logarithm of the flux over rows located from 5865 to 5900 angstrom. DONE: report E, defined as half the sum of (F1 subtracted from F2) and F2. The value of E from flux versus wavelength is 1.055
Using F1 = 2.01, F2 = 2.06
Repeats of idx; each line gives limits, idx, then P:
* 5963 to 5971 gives 38.4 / 7.7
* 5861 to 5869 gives 42.3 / 8.5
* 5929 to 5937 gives 38.4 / 7.7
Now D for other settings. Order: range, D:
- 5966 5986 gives 8.13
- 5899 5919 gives 8.2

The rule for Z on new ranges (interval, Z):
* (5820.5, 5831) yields 5821.20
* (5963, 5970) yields 5963.65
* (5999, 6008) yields 5999.46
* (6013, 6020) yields 6018.83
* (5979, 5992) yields 5981.53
